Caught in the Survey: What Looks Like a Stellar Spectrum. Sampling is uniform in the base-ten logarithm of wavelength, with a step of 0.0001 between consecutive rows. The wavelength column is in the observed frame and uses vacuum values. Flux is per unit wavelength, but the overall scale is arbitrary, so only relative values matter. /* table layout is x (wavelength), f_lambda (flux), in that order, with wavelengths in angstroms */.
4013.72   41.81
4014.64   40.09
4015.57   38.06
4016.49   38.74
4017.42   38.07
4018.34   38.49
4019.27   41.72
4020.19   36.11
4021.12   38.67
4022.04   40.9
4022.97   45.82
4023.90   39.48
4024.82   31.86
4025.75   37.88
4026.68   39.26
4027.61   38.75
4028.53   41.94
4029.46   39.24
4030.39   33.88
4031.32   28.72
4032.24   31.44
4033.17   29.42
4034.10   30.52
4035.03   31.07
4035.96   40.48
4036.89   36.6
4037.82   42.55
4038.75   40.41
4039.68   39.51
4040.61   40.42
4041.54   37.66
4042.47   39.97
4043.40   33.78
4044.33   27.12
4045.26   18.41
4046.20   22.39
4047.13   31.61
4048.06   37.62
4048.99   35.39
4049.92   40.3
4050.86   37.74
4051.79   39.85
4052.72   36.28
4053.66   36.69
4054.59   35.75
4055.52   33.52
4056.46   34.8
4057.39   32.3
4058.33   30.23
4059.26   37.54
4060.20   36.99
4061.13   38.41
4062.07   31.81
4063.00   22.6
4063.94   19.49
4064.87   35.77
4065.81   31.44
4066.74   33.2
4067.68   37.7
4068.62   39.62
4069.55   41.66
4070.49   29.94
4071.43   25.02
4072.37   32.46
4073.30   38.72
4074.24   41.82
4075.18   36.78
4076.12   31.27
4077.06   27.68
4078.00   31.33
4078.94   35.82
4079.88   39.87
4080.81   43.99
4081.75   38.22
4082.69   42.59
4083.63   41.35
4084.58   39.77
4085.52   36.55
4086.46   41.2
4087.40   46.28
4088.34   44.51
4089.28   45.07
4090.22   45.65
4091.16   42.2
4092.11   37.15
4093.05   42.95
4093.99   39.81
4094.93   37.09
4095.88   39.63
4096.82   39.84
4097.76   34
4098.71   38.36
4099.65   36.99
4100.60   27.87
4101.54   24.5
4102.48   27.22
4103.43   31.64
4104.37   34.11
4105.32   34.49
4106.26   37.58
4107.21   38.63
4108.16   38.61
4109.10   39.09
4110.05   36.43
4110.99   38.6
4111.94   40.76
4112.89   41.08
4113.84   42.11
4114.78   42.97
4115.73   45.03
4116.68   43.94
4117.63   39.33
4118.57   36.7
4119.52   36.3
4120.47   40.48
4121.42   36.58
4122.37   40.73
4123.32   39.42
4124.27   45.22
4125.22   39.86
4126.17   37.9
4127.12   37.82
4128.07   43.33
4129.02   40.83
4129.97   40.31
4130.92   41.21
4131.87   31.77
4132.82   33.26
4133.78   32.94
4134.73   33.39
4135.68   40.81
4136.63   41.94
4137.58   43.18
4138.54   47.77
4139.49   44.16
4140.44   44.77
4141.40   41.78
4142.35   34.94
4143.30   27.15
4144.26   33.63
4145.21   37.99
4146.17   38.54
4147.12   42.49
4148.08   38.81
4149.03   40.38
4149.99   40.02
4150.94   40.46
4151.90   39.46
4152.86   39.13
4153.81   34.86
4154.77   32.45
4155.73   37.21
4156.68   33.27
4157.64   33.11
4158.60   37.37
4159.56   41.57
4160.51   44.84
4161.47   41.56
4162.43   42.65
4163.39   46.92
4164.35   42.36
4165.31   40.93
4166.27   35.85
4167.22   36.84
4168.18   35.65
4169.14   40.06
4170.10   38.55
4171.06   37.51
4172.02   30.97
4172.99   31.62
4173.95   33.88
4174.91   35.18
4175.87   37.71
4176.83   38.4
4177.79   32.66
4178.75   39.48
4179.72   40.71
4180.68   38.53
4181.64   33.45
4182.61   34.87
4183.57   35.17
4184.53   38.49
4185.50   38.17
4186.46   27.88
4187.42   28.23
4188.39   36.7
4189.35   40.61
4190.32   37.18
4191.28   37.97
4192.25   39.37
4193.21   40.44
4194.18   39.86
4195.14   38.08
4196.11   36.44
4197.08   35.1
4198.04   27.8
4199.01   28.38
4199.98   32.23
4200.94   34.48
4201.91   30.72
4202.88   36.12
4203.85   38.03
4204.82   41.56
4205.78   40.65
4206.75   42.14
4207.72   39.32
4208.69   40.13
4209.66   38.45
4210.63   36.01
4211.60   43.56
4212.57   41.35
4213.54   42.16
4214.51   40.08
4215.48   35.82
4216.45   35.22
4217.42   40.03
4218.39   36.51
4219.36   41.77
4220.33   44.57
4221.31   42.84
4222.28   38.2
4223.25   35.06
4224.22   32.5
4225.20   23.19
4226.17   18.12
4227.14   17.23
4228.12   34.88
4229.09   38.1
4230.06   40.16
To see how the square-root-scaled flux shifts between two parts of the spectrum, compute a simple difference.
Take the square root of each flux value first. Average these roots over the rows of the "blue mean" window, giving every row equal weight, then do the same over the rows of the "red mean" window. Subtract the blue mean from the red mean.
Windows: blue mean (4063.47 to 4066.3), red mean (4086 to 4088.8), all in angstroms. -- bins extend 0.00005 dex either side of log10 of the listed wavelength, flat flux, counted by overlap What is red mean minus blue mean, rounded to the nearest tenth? 1.3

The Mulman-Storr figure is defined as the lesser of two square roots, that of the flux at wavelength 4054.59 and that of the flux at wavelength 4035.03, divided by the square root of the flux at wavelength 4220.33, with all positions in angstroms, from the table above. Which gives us 0.83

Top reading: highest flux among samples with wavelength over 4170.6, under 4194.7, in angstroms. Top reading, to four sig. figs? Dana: 40.71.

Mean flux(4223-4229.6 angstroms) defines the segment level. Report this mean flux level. 28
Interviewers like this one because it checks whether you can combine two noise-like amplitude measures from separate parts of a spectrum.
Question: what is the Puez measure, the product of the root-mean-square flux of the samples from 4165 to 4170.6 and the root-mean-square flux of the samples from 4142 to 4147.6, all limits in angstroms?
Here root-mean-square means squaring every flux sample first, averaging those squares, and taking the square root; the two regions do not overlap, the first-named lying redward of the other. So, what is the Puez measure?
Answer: 1373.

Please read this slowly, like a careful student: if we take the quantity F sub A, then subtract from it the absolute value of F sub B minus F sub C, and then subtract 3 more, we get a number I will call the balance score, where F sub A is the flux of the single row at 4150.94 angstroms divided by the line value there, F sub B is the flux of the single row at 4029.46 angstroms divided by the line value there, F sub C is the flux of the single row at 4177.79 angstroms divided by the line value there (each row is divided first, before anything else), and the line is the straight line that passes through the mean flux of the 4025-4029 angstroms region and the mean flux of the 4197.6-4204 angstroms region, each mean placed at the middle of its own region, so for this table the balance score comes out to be -1.8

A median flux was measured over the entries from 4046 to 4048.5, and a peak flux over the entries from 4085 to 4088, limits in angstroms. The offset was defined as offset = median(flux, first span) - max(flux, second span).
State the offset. -15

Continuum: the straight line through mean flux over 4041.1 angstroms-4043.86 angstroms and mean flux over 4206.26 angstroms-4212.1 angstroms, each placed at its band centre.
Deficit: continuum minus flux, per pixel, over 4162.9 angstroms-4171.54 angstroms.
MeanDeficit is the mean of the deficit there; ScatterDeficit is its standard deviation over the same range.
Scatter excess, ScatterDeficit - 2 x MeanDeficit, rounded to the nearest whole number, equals 4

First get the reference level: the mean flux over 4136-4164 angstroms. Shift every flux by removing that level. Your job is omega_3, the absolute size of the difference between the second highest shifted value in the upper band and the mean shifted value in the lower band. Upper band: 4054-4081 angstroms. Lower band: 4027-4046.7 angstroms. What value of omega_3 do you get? 7.3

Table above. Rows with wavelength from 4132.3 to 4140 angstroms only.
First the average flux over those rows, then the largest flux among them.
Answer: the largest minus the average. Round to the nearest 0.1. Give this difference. 8.1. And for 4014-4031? 7.0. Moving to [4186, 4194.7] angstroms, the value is 4.1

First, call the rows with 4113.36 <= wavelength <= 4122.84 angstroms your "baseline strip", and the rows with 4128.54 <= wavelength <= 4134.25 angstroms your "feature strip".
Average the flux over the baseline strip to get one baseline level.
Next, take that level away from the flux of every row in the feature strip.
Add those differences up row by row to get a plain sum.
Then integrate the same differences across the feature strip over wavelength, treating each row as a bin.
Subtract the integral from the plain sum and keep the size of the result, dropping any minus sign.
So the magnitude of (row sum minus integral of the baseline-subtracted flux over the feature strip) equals 1.1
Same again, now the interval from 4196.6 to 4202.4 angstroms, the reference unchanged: 1.8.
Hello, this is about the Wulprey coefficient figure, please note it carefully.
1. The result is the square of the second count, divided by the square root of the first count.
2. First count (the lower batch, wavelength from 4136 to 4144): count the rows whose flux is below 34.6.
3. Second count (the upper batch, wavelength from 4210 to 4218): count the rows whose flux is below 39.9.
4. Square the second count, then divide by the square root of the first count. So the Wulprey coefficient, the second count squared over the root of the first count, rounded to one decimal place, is 9.0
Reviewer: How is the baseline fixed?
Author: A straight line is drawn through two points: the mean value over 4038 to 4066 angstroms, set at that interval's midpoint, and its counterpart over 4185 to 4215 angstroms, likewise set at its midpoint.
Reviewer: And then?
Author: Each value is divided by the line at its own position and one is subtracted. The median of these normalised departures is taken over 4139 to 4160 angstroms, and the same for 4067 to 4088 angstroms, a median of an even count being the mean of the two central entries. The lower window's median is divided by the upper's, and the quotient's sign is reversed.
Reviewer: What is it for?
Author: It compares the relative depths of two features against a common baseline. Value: -1.5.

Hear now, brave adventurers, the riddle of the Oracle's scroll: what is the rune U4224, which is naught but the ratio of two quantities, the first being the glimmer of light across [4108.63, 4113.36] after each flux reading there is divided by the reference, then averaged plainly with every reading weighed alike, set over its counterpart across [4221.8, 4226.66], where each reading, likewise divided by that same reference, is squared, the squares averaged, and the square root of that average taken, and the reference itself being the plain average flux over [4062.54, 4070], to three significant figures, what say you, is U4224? 1.29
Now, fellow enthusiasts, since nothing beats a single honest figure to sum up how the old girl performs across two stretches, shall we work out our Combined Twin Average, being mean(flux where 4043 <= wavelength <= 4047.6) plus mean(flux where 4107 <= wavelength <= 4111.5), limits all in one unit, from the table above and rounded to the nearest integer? 65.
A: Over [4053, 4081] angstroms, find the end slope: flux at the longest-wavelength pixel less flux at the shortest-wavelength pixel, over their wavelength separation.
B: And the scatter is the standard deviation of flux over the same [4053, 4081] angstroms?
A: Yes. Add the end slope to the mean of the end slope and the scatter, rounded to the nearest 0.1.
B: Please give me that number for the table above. 3.2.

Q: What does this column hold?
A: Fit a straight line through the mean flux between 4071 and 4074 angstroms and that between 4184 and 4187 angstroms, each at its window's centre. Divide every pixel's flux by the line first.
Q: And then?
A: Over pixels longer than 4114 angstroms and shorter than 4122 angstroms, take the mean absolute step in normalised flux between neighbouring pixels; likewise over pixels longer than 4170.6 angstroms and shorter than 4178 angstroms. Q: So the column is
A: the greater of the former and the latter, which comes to 0.08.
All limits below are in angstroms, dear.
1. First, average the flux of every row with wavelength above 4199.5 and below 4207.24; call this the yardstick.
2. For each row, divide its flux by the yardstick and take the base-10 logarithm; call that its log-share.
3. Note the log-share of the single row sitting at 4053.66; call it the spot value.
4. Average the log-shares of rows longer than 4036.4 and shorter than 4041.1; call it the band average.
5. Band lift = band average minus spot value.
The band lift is 0.04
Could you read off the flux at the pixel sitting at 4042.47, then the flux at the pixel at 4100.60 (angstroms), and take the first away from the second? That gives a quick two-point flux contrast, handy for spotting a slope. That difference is -12.1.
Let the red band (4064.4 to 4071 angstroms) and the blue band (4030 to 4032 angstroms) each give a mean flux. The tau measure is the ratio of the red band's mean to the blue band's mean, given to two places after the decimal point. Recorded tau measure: 1.14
